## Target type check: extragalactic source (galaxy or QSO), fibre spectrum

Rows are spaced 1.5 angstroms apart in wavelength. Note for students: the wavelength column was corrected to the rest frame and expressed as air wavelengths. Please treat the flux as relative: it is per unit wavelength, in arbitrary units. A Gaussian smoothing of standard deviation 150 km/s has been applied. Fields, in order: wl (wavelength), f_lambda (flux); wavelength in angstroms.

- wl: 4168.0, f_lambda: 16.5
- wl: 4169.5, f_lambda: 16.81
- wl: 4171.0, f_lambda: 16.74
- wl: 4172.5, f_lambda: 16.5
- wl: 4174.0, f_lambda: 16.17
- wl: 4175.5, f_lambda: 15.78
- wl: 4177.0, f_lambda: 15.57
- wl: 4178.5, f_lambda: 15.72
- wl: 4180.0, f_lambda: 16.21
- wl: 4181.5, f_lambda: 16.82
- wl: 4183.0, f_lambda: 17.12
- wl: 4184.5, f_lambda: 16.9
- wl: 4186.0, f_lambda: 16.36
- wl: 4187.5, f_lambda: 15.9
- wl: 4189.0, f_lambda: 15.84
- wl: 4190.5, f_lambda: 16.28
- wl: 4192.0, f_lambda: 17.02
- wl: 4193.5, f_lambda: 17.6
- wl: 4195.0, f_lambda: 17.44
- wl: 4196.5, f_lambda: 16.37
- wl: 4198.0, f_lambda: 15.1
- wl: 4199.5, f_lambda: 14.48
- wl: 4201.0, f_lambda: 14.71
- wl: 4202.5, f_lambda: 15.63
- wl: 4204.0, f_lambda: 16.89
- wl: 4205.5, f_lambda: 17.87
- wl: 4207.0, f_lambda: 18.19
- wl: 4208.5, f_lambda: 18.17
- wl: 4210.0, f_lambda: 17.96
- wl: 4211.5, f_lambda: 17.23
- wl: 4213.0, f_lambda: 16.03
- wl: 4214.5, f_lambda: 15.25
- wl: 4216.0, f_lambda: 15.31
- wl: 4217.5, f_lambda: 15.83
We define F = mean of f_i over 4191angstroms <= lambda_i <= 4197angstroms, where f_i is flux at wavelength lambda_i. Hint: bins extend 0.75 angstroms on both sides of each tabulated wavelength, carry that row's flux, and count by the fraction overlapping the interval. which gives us 17.1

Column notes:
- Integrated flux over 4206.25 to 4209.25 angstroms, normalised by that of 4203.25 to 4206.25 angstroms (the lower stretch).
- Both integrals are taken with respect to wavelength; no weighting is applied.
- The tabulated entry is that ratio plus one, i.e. 2.05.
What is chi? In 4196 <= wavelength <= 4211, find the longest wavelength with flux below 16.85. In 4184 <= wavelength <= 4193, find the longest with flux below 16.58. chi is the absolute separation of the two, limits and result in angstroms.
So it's 12.0 angstroms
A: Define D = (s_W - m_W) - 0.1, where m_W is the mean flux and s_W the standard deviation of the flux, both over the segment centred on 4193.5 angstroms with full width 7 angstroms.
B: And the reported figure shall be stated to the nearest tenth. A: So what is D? -16.5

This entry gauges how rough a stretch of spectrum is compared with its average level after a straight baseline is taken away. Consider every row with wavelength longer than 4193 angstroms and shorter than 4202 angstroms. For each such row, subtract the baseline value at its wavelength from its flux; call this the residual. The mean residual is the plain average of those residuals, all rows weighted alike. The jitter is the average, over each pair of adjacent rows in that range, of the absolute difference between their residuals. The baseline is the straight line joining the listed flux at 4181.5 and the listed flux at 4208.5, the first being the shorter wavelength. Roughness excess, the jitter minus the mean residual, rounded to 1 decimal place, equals 2.4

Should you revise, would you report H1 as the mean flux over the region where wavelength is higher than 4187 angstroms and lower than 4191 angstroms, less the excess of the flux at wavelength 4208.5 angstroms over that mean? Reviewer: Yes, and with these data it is 13.8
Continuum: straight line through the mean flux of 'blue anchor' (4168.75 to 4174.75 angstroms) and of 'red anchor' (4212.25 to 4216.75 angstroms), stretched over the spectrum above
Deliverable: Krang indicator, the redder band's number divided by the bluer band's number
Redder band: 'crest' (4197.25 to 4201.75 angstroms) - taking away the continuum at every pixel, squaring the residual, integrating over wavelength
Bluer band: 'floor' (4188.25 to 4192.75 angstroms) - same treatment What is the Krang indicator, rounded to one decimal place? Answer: 3.9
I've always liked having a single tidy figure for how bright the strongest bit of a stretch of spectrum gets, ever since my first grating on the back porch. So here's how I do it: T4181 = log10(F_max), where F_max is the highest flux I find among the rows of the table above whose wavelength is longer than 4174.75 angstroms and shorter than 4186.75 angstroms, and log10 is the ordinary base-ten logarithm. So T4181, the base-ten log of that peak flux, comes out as 1.23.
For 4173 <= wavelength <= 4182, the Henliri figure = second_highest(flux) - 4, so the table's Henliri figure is 12.2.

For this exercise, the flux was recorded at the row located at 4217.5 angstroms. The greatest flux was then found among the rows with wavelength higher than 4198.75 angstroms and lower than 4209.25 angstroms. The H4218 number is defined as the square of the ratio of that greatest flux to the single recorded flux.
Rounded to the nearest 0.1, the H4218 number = 1.3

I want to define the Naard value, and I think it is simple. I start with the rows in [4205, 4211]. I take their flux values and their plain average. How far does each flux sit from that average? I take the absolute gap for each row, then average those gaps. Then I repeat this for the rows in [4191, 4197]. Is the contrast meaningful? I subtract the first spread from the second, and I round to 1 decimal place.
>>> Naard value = 0.3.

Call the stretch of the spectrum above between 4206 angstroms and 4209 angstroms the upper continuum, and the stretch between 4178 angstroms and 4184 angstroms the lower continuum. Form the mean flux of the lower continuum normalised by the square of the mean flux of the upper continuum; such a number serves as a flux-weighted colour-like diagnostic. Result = 0.050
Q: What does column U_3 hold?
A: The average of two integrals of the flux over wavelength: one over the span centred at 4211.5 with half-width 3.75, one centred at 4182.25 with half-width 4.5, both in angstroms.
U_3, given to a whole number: 138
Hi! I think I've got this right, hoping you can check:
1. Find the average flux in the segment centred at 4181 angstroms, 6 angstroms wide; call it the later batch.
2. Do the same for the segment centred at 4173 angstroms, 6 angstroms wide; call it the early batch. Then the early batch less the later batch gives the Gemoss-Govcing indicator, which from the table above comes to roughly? -0.2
